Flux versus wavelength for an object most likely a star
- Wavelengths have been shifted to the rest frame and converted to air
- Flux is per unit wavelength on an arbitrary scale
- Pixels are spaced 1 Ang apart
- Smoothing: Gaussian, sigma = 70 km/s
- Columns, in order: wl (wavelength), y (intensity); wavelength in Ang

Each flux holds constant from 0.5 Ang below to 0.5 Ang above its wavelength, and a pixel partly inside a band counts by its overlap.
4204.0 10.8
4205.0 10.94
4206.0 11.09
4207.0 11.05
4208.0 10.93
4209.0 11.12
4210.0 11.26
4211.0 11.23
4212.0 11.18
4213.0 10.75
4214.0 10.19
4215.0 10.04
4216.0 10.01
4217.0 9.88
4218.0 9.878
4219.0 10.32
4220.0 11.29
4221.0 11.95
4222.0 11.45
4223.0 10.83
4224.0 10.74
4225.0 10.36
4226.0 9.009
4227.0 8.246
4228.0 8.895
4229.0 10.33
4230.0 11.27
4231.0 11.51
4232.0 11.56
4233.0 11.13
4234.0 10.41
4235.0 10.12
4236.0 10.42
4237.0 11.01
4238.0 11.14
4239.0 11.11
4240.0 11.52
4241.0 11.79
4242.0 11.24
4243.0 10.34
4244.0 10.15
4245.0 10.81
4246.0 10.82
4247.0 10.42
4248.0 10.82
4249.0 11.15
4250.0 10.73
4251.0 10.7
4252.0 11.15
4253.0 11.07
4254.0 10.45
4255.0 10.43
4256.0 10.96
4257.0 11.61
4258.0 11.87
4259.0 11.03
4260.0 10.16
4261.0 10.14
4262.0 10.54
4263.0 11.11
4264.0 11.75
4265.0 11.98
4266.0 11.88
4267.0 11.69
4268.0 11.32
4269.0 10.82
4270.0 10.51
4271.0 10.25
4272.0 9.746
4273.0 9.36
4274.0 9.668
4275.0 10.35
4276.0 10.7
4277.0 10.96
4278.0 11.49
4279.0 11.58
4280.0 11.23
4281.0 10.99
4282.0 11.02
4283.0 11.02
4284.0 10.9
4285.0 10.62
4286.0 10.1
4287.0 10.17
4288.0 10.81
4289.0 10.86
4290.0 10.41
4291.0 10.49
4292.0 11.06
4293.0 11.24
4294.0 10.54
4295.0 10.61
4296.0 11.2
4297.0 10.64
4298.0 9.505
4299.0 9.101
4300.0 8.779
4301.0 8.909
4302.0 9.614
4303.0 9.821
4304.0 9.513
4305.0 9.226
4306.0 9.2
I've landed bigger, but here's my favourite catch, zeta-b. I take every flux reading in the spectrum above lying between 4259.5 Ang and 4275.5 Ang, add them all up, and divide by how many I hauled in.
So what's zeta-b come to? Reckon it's 10.7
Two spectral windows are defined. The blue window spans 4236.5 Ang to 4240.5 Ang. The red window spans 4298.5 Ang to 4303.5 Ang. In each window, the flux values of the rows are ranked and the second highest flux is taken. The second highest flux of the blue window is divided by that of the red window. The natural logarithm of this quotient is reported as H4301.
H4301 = 0.15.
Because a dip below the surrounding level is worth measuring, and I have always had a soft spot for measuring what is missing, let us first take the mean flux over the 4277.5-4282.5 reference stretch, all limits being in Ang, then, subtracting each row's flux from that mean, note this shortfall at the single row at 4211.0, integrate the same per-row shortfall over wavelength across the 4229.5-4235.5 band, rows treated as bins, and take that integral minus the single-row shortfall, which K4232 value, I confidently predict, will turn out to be 2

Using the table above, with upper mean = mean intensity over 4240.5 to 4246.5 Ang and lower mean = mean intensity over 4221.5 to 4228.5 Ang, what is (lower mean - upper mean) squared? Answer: 0.86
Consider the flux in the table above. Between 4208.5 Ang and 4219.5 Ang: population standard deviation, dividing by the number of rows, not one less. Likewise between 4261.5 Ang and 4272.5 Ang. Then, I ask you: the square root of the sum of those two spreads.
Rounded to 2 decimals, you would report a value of 1.12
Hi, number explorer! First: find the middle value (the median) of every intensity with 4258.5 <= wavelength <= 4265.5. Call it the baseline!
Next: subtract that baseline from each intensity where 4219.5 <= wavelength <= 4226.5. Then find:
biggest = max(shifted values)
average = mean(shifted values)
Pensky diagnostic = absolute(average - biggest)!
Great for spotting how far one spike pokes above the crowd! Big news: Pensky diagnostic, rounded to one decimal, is 1.1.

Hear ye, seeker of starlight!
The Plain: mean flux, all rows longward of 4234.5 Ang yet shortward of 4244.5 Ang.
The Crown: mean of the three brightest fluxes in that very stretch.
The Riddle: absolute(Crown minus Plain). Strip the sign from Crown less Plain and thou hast 0.6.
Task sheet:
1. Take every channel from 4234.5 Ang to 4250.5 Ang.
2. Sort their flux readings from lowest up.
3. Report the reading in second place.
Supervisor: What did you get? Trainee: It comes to 10.15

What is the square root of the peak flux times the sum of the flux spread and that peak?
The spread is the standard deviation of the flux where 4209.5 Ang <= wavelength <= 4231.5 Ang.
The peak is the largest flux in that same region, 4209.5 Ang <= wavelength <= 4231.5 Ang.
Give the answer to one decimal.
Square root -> 12.4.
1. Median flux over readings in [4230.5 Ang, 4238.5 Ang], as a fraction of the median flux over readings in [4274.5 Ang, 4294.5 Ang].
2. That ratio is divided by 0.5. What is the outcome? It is 2.03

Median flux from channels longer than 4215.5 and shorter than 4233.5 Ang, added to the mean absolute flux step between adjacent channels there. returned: 11.1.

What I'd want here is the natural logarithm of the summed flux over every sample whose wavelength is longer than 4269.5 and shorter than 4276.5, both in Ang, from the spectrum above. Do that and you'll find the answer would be 4.26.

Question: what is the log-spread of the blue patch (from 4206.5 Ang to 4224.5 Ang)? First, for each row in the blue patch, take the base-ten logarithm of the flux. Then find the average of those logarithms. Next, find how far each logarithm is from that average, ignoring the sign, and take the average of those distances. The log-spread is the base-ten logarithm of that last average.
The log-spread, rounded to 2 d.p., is -1.70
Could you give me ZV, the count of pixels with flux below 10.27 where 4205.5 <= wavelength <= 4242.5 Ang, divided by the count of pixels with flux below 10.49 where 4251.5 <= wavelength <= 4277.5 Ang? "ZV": 1.0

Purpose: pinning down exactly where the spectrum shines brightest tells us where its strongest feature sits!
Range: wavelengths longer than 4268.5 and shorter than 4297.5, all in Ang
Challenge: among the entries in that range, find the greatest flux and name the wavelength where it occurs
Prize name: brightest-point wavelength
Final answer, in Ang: 4279.0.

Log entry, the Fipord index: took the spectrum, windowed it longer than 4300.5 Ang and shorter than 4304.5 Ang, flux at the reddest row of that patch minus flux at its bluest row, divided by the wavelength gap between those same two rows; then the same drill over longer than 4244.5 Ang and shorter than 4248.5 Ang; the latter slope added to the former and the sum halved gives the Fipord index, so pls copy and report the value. 0.10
